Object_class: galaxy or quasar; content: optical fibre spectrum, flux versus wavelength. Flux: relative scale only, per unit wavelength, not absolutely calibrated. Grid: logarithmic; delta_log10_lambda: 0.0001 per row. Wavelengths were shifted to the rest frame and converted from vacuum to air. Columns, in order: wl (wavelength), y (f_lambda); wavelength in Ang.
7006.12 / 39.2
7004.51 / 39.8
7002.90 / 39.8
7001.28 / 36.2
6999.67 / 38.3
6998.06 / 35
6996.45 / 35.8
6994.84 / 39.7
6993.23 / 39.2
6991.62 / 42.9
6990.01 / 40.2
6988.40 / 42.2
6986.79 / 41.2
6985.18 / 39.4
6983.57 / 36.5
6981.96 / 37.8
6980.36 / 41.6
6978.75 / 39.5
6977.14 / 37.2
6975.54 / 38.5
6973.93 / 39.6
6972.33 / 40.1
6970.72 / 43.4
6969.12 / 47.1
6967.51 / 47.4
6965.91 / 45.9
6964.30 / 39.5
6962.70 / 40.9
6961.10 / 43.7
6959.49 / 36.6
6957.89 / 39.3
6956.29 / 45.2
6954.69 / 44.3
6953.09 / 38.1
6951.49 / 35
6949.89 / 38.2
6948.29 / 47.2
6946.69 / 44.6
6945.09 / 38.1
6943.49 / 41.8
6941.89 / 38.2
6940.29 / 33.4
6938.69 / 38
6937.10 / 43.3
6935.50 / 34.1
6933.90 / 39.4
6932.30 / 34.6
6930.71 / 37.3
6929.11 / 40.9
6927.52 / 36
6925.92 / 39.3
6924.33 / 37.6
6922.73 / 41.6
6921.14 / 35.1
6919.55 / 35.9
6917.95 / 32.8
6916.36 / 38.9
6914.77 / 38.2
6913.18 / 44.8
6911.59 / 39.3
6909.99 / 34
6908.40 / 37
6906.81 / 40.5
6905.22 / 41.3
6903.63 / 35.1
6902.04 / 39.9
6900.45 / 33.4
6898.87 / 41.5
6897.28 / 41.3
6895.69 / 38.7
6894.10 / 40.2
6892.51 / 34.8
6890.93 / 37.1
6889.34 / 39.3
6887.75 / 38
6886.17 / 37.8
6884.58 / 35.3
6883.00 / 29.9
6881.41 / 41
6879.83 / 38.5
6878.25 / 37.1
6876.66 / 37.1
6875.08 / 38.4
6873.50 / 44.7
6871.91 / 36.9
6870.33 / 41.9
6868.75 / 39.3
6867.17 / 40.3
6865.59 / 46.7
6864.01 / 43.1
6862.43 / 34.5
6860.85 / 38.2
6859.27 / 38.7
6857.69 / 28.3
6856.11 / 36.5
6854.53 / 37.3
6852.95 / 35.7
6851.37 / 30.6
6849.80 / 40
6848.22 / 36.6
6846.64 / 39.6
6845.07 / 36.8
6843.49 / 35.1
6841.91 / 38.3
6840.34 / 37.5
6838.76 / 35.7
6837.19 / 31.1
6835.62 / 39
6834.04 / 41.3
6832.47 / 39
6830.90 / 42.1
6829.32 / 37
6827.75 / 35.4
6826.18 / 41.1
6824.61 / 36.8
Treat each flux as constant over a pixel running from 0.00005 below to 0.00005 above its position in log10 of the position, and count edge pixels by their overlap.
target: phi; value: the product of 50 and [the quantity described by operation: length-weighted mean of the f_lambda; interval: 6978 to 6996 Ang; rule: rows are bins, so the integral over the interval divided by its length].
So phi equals 1997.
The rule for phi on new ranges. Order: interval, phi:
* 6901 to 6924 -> 1905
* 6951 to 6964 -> 2025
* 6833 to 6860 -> 1819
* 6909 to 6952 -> 1922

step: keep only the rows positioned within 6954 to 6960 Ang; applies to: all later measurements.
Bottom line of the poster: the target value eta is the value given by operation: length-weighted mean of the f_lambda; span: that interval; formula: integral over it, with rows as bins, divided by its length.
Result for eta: 41.6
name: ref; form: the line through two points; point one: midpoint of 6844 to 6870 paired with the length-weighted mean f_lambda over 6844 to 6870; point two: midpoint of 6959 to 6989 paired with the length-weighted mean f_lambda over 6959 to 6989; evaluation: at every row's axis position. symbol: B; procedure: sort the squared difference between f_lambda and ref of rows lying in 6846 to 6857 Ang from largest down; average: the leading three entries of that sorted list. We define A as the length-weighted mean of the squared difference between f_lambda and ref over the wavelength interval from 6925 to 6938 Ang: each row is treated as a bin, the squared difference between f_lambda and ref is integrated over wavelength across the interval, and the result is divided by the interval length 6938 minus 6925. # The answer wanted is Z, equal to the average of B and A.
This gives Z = 16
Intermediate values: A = 11.5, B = 20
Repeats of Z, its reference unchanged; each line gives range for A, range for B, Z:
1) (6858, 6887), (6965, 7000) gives 29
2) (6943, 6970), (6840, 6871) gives 44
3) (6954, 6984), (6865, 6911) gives 38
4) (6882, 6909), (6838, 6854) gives 15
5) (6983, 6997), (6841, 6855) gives 14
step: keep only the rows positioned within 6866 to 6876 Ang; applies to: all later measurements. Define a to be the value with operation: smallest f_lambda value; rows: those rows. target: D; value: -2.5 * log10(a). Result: -3.92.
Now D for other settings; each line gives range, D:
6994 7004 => -3.86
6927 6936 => -3.83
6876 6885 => -3.69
